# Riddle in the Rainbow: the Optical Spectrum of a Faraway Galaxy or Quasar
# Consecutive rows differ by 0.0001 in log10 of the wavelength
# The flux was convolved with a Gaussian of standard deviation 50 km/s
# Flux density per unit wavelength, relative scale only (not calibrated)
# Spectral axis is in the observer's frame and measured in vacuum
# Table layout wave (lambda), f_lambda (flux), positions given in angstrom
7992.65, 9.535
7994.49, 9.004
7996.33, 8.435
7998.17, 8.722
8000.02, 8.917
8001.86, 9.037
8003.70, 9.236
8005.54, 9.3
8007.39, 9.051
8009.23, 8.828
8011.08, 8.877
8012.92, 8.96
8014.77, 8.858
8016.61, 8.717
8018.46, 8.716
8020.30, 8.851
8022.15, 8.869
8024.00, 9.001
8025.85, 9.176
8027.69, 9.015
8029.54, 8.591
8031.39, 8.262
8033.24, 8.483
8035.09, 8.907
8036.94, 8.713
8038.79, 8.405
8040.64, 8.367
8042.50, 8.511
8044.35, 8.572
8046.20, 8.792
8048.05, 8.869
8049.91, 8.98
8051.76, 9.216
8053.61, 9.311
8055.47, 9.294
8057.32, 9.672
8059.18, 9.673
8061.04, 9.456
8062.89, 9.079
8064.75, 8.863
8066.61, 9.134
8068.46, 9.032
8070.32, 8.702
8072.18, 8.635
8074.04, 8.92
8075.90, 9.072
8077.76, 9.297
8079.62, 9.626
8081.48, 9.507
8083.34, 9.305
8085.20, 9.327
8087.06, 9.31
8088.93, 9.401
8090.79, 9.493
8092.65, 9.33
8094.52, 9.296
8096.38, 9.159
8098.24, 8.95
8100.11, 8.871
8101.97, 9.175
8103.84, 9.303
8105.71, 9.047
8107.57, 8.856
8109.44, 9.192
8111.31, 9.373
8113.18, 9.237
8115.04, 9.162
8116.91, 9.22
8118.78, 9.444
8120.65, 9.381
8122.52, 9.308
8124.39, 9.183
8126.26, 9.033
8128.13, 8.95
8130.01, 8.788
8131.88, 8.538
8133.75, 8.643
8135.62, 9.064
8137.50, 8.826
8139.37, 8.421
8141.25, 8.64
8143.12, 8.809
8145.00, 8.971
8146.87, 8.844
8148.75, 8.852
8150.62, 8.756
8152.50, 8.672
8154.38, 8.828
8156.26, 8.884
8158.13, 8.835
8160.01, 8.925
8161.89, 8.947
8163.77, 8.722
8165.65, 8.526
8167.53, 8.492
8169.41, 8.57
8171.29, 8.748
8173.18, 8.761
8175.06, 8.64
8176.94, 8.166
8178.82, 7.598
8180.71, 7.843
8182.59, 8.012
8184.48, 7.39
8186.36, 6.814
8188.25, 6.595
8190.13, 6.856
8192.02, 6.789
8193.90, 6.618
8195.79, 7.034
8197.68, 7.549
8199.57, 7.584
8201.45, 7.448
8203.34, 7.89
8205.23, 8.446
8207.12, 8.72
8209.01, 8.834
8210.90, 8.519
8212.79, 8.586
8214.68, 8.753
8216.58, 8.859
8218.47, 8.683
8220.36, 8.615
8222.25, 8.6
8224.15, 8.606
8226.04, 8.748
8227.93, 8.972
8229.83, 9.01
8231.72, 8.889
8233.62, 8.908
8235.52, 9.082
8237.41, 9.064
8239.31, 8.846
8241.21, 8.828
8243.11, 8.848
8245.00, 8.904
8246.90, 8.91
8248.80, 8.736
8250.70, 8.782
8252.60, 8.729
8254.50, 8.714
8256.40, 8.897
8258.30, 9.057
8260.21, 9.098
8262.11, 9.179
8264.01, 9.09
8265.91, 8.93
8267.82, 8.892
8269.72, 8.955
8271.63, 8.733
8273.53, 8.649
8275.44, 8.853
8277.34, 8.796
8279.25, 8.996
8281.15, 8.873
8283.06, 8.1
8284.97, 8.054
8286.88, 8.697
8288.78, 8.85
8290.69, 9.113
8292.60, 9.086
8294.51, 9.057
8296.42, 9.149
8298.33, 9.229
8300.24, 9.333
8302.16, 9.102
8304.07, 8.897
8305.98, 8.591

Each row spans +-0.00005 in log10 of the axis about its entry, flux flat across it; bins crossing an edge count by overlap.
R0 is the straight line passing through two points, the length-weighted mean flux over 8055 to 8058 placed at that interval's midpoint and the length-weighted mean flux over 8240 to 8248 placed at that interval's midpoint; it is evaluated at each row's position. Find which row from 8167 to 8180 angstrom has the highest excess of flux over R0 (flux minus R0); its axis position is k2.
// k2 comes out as 8173.18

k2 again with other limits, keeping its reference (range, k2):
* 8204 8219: 8216.58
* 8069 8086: 8079.62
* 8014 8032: 8025.85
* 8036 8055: 8053.61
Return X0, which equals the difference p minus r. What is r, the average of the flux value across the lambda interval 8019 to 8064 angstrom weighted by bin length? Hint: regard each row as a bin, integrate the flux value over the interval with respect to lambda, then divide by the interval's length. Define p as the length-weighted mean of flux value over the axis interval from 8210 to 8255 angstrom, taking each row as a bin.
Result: -0.12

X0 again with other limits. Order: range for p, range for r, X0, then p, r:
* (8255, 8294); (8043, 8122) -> -0.33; 8.85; 9.2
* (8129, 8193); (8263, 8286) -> -0.37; 8.37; 8.7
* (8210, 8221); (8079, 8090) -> -0.74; 8.67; 9.4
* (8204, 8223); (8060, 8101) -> -0.52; 8.65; 9.2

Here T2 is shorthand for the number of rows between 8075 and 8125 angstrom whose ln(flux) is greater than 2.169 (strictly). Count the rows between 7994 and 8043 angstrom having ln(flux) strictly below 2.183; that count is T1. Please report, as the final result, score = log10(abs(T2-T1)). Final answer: 1.08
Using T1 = 15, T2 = 27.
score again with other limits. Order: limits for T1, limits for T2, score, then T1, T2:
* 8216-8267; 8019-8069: 0.78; 13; 19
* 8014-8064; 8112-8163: 0.85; 15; 22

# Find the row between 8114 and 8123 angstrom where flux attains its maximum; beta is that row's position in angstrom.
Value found 8118.78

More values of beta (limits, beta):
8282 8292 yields 8290.69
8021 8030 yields 8025.85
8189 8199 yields 8197.68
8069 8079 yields 8077.76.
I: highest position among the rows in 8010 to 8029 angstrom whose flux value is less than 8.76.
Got 8018.46 angstrom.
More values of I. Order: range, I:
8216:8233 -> 8226.04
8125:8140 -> 8139.37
